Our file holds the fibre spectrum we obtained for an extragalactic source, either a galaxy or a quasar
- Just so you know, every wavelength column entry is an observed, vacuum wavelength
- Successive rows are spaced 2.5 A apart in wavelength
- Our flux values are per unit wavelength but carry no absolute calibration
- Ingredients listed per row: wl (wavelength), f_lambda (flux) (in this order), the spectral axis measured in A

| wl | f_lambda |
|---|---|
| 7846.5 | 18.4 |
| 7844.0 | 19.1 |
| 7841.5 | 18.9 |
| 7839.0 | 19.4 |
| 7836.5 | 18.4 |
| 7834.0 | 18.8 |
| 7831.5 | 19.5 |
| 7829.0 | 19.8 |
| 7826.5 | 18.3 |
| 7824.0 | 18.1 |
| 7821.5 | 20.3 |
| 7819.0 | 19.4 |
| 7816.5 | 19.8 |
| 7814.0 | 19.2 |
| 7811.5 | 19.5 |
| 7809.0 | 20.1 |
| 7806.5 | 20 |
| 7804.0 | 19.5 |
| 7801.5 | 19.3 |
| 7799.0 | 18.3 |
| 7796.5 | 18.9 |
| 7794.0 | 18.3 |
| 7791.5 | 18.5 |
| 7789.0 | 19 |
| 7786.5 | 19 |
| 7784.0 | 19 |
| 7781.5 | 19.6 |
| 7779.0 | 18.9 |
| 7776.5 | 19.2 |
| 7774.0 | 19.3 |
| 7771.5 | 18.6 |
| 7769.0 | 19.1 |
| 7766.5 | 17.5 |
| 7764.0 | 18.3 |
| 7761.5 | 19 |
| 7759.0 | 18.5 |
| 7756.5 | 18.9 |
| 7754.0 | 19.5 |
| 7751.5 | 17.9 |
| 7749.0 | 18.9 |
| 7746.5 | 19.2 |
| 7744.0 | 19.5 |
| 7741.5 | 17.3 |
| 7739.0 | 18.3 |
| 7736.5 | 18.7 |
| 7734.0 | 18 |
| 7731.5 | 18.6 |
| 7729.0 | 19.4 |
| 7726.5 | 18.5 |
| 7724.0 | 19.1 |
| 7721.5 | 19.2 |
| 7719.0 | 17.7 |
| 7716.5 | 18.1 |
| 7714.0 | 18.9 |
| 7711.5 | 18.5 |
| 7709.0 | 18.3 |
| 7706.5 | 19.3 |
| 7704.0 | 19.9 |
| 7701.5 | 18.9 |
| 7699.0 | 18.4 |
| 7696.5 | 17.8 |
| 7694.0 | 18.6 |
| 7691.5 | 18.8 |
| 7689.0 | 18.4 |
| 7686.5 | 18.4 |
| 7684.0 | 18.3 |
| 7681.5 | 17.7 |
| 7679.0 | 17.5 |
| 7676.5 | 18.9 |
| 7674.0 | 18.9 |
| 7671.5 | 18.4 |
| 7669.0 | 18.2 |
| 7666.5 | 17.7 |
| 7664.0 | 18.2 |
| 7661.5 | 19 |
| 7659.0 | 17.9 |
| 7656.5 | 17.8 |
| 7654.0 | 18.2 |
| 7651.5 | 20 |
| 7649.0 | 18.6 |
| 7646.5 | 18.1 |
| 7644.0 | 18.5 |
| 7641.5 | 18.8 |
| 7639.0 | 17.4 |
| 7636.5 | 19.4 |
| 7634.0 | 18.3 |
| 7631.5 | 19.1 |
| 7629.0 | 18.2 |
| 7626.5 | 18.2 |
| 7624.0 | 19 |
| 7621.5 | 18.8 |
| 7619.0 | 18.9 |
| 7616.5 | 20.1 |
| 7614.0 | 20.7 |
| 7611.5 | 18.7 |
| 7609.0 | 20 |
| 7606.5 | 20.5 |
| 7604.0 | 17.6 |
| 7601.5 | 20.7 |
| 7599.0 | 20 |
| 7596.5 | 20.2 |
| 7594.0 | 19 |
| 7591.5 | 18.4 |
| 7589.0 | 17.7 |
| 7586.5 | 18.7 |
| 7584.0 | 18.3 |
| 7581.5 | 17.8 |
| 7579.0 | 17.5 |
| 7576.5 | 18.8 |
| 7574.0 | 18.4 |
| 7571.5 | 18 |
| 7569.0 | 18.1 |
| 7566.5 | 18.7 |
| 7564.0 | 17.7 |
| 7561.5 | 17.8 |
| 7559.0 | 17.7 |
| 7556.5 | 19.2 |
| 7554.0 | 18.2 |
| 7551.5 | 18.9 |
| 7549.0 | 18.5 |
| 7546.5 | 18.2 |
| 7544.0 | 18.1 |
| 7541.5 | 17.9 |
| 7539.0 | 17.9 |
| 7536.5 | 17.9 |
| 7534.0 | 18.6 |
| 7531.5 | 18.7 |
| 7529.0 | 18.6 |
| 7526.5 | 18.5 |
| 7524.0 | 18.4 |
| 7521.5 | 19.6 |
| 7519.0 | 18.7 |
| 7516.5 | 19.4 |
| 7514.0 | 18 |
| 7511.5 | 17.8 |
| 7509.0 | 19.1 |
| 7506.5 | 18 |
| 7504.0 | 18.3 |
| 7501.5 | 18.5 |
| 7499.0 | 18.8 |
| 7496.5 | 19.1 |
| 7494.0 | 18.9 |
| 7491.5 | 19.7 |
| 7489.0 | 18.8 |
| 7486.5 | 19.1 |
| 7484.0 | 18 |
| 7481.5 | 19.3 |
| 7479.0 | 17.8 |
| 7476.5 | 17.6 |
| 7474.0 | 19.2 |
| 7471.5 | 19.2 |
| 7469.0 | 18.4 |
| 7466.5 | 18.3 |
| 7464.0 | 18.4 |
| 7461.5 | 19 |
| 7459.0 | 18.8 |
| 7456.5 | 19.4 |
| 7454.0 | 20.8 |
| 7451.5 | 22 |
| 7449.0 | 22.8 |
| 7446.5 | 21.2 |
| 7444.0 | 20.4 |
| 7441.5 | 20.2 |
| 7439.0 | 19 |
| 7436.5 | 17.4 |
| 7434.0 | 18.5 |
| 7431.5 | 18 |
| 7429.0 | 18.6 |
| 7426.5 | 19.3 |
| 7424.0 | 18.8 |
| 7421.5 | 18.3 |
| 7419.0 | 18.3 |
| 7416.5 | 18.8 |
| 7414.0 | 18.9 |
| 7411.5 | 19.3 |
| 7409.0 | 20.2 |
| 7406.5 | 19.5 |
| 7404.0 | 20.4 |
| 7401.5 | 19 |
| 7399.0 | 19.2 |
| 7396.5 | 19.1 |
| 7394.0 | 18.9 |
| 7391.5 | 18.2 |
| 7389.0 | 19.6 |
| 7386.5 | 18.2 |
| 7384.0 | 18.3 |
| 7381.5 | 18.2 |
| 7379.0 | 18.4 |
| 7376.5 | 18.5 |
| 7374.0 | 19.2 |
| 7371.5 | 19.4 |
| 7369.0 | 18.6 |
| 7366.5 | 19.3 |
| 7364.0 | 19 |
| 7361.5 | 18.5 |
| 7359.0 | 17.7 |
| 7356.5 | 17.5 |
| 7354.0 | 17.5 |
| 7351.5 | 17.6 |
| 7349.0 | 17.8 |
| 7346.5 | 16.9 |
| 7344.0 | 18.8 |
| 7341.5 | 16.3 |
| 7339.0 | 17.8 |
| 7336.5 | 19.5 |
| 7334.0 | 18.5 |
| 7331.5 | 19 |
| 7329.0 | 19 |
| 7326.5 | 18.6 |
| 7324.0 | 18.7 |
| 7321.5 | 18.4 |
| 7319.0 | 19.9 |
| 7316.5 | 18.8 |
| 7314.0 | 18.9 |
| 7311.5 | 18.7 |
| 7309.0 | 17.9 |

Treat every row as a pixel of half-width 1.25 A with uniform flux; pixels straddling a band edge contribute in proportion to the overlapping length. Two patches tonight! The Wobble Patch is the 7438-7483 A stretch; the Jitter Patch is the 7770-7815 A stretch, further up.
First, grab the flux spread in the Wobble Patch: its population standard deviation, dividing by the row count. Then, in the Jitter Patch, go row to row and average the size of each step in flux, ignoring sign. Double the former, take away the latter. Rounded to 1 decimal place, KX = 2.4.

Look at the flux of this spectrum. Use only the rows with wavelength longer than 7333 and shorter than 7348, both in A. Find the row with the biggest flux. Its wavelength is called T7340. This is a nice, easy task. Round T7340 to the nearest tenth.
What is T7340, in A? 7336.5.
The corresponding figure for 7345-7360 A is 7349.0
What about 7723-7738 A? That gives 7729.0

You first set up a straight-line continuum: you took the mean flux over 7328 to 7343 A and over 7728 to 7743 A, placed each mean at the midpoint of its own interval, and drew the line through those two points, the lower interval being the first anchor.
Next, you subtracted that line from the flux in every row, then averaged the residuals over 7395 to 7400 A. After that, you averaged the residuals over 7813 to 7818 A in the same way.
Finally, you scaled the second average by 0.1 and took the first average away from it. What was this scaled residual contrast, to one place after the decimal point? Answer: -0.7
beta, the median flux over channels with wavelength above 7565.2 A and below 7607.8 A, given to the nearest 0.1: 18.4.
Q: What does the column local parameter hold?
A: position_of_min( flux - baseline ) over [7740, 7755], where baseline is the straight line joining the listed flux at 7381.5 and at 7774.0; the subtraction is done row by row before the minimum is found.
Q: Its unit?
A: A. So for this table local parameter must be 7741.5 A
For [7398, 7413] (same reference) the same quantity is 7401.5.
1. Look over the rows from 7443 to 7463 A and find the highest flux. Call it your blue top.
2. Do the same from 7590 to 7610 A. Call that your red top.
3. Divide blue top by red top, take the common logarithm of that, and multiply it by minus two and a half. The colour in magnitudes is -0.10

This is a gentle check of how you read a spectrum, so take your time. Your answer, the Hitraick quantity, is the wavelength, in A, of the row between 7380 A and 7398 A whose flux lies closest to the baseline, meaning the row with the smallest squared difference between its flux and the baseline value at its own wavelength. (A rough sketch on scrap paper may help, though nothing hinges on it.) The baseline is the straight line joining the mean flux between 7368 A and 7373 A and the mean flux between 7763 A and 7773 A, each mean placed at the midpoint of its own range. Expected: 7394.0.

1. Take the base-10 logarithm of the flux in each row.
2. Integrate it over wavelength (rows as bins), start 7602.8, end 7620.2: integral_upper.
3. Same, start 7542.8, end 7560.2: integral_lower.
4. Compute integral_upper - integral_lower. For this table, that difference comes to 0.43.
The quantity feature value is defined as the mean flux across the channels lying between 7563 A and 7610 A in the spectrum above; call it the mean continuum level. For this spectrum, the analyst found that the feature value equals 18.7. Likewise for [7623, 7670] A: 18.5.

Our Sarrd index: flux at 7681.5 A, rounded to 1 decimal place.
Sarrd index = 17.7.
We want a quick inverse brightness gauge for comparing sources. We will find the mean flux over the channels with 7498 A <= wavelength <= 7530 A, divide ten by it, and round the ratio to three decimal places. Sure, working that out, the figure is 0.538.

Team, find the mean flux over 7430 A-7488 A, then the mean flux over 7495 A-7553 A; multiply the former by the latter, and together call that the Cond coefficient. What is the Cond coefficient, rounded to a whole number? 356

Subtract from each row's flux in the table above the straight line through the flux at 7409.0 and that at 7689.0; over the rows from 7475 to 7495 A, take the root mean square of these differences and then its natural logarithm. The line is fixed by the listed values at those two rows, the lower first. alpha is 0.26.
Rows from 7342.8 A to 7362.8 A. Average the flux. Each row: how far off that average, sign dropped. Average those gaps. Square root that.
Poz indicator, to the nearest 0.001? 0.659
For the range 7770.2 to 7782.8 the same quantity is 0.544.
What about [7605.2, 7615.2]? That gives 0.798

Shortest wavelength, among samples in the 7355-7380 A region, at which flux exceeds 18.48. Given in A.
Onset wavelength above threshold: 7361.5 A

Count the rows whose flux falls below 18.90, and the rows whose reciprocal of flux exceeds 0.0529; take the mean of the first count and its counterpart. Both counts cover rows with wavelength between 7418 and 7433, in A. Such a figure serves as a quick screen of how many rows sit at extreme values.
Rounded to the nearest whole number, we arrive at 5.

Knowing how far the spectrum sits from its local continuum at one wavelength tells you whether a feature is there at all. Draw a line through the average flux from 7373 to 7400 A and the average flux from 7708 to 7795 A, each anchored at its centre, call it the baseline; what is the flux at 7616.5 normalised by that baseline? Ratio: 1.07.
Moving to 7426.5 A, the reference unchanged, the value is 1.03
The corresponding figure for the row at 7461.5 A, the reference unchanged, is 1.02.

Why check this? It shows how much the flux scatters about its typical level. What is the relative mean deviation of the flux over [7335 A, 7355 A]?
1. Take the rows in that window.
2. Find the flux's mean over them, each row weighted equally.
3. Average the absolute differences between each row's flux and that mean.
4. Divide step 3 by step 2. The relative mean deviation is 0.039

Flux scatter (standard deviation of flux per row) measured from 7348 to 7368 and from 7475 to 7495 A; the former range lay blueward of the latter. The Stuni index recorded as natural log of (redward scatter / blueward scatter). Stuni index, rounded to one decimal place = 0.1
